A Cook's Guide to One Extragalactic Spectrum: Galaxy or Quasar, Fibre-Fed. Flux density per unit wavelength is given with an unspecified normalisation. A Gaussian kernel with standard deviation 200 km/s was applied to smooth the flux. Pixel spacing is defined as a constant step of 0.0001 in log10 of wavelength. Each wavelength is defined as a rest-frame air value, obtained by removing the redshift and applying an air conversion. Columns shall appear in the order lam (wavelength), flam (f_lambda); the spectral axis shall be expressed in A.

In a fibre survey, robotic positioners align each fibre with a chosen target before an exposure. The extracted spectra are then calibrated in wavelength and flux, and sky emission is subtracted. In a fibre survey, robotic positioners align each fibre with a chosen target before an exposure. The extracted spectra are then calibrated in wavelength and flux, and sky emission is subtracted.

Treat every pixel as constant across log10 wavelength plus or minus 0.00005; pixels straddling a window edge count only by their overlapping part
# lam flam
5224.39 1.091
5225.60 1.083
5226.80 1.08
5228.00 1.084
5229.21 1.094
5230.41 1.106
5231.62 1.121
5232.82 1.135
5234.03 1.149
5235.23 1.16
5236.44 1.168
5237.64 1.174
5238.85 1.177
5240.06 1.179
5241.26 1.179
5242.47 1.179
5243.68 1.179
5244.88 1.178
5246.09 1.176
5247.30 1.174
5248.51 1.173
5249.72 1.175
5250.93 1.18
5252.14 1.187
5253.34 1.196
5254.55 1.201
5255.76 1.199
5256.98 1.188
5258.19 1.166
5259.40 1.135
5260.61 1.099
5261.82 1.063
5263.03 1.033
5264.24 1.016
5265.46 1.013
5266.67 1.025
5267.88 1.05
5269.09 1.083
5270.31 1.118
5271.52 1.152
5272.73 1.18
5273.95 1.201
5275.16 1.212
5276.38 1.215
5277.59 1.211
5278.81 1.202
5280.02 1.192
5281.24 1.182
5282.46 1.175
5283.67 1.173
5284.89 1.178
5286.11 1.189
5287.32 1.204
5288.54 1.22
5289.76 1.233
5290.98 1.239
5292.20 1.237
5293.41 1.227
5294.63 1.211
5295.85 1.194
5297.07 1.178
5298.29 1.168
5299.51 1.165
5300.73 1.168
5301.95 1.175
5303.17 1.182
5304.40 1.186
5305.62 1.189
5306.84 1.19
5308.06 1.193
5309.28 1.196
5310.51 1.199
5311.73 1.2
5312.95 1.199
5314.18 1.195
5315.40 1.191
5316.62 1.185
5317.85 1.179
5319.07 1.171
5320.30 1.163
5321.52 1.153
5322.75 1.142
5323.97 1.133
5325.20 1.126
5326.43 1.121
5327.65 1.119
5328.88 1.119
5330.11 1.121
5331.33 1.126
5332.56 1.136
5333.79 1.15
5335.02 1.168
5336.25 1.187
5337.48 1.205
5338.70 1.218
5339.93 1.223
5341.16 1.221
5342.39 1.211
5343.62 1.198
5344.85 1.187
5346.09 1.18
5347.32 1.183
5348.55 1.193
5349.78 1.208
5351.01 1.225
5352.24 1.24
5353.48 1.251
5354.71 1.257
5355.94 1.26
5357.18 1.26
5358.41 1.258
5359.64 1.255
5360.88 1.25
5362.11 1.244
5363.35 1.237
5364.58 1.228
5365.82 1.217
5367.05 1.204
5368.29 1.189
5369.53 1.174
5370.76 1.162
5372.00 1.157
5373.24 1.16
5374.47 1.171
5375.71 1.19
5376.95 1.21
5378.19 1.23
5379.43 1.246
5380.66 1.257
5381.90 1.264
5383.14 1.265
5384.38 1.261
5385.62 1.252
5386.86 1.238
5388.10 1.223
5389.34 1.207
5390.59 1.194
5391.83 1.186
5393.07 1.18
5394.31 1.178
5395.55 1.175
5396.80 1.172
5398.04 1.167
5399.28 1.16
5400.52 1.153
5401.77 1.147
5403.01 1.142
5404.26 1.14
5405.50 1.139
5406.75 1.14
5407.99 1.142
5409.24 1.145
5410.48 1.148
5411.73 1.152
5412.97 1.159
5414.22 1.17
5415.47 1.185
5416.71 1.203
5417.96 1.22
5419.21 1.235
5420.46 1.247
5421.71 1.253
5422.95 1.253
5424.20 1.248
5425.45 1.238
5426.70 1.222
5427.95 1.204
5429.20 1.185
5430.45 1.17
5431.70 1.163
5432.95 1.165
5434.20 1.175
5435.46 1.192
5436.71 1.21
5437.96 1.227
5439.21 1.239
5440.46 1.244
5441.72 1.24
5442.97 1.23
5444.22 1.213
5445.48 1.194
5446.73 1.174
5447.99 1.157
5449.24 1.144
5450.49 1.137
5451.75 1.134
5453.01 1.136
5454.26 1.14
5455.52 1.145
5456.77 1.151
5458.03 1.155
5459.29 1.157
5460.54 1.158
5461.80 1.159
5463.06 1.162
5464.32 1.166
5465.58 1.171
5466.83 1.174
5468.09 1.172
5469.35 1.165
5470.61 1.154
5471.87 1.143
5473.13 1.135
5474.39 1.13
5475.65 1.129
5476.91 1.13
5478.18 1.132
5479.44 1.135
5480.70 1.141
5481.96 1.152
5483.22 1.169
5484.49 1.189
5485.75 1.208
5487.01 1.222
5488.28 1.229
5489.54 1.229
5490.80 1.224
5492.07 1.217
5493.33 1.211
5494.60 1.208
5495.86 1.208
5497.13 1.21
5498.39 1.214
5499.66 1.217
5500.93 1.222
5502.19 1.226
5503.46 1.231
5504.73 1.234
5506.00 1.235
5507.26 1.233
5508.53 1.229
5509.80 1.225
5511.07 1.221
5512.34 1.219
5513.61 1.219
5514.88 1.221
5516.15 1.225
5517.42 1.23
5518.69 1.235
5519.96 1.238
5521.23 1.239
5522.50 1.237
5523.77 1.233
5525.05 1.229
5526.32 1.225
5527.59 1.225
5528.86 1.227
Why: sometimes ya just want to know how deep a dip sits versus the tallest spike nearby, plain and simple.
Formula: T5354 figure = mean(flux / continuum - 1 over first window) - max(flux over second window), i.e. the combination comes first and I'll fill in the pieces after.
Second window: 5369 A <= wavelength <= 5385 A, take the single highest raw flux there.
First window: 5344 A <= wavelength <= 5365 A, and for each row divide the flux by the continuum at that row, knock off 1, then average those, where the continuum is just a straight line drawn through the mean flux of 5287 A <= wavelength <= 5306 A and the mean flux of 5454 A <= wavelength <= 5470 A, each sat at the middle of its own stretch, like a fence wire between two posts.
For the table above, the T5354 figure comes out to -1.23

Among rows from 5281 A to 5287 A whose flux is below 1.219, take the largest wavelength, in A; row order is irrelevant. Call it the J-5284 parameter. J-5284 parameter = 5286.11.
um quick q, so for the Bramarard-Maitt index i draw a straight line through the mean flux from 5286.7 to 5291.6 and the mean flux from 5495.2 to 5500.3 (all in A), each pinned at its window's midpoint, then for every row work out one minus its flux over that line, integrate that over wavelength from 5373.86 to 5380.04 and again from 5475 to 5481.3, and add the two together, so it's 0.5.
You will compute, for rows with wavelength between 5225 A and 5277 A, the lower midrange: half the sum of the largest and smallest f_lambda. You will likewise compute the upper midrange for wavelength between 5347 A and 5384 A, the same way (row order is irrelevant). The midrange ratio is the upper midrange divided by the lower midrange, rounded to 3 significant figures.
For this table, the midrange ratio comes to 1.09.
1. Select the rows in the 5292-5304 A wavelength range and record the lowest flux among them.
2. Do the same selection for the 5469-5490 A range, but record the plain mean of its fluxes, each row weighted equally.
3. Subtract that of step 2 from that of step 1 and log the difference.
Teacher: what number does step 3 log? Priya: 0.001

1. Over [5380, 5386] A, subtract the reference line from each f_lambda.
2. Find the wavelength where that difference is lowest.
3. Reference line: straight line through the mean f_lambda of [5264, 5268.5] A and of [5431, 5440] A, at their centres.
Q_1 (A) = 5385.62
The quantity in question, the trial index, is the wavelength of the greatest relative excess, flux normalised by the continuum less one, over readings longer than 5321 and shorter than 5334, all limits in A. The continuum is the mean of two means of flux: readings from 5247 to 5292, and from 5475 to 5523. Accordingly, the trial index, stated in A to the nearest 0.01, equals 5321.52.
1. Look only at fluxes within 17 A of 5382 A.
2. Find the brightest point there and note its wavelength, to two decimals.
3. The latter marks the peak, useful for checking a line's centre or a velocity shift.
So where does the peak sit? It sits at 5383.14 A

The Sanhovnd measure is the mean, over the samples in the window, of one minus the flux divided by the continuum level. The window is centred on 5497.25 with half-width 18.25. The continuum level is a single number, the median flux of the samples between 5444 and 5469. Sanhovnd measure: -0.046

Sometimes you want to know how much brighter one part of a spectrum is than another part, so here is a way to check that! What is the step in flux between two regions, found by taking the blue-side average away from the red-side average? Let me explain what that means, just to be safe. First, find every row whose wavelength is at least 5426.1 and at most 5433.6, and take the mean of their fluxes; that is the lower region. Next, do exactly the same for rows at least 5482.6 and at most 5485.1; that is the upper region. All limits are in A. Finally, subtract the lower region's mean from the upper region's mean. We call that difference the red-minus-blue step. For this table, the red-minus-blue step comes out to -0.01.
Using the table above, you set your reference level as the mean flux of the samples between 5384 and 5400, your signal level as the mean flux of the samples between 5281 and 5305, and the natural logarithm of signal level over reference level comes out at 0.00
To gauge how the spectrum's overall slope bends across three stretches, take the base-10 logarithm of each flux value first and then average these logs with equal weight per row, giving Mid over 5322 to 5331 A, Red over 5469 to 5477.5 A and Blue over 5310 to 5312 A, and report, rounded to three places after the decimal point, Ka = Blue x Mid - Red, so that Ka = -0.053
